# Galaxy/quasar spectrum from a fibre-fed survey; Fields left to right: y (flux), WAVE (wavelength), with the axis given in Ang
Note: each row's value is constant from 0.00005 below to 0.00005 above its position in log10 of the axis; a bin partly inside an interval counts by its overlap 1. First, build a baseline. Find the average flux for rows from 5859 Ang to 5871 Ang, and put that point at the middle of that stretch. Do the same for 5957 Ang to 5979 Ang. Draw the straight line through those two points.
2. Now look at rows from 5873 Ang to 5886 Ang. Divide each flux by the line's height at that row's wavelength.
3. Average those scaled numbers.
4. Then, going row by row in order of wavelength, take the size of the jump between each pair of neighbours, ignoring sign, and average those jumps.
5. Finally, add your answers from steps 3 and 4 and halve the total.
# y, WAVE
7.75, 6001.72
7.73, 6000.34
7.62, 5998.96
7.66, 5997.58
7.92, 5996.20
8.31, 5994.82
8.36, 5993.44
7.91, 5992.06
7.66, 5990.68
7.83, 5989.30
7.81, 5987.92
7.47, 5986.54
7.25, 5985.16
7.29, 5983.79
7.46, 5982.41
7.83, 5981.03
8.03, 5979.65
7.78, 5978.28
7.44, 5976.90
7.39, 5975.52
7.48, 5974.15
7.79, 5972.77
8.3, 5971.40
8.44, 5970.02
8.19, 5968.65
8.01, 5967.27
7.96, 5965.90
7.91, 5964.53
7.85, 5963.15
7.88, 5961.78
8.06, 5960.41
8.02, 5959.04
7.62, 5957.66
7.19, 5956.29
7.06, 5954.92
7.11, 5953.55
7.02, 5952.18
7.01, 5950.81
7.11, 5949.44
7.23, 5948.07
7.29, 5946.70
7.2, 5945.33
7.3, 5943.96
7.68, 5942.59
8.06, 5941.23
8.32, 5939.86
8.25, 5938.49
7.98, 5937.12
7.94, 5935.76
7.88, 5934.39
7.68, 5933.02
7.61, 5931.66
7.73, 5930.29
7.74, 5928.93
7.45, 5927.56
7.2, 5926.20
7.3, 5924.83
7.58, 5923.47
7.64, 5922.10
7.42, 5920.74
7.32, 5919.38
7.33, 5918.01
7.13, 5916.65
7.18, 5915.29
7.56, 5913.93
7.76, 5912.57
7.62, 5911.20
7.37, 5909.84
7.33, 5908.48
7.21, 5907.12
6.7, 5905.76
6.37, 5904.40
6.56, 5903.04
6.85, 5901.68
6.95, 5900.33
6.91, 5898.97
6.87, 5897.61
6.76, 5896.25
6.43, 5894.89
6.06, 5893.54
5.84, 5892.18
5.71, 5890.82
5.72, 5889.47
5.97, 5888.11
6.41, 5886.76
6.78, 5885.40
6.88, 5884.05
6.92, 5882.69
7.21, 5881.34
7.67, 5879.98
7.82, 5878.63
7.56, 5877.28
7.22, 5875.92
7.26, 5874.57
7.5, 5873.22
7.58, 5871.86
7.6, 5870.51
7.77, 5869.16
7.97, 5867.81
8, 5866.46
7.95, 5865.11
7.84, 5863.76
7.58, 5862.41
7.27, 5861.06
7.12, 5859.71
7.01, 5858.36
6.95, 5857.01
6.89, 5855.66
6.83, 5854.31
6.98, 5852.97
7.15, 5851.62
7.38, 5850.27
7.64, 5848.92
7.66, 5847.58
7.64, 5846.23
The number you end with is 0.49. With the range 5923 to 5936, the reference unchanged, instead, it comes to 0.50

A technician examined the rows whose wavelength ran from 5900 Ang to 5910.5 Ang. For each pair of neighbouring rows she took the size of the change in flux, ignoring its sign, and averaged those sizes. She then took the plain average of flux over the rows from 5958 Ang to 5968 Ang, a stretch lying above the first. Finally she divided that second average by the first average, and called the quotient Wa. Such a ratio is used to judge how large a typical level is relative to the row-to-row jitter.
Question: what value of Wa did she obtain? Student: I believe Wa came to 35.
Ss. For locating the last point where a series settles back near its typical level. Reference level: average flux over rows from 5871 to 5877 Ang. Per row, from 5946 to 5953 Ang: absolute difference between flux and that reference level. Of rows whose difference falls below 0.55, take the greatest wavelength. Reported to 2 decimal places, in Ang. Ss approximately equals 5952.18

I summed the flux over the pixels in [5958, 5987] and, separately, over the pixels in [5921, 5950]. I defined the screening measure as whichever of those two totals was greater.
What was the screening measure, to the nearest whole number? 164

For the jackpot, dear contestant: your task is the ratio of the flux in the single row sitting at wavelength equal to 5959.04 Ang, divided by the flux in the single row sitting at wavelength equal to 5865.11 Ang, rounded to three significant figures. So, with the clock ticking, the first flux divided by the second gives 1.01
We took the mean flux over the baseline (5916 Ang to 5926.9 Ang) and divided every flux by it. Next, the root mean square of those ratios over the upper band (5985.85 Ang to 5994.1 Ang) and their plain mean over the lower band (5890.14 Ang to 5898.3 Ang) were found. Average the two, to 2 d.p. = 0.96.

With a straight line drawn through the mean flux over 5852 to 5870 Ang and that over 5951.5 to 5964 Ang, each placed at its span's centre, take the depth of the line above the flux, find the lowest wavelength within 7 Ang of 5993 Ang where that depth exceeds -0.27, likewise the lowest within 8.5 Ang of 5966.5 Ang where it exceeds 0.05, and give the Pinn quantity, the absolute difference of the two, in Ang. 12.4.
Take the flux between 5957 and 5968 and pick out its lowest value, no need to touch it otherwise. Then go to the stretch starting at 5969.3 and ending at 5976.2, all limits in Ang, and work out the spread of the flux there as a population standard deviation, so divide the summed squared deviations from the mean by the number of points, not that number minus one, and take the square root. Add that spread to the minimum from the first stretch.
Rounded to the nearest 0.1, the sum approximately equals 8.0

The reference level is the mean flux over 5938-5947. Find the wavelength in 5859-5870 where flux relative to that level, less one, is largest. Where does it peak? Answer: 5866.46 Ang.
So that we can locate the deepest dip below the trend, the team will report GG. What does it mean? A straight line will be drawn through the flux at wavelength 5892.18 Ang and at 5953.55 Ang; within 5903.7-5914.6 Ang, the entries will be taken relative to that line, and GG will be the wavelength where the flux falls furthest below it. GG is 5904.40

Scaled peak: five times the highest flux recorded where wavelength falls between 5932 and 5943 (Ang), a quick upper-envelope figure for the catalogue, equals 41.6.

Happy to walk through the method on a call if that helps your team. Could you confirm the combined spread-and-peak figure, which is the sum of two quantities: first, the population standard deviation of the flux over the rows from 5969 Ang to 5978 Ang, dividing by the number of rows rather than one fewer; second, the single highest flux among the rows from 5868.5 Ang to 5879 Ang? 8.2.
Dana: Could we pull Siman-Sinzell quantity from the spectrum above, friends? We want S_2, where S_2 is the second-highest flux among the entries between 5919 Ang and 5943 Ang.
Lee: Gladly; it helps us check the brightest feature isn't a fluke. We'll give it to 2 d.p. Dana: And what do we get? 8.25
